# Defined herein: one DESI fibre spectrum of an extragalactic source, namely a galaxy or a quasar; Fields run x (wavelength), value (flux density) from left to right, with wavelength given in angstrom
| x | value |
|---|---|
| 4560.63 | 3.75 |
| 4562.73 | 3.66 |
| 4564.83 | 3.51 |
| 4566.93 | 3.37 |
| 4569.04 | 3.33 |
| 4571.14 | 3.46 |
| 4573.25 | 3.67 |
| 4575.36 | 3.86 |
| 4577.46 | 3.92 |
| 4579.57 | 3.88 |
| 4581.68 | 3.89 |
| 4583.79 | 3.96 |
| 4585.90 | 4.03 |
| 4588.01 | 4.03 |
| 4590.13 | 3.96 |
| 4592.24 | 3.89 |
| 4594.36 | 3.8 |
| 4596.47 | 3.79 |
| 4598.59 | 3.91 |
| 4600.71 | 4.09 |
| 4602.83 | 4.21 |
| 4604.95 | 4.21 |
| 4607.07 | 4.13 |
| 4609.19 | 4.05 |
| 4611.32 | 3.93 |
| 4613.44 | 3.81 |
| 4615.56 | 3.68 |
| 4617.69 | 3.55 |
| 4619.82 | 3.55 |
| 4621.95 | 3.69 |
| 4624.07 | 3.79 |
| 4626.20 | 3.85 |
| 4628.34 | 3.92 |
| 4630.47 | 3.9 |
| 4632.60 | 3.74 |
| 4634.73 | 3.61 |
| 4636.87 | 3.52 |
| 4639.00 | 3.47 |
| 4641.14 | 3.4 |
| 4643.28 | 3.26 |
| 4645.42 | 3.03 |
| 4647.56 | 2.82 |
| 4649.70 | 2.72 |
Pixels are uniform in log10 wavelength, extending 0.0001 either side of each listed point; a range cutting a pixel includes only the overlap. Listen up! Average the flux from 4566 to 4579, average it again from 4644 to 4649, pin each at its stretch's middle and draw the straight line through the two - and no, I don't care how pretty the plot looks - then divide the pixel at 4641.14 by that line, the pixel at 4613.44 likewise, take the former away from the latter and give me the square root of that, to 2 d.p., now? 0.19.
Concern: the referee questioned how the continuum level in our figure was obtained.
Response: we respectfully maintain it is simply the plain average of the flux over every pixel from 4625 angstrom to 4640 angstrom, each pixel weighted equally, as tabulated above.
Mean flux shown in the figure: 3.72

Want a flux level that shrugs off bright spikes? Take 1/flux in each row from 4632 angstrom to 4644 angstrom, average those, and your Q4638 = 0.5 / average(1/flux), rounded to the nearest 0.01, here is 1.75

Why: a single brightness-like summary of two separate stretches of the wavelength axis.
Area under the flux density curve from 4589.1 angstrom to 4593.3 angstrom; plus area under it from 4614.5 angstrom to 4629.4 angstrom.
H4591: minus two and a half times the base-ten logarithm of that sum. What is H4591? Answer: -4.64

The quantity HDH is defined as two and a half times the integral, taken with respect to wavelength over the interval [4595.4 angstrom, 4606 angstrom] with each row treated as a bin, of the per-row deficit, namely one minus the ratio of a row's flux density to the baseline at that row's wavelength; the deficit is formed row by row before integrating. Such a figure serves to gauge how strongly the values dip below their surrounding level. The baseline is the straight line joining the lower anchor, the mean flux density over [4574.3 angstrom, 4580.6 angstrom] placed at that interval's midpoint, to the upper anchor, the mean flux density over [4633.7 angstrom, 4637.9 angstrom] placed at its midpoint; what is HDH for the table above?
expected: -2.0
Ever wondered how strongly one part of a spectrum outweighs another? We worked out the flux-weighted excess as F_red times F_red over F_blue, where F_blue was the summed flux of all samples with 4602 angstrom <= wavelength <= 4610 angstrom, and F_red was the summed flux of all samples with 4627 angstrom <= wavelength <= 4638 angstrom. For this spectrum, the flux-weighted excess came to 21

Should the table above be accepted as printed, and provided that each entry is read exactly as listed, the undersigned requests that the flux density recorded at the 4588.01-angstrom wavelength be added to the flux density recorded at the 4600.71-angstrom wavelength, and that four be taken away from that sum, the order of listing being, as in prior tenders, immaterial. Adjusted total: 4.12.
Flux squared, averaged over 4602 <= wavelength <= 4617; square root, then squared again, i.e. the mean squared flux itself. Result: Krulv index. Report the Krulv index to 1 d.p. 16.1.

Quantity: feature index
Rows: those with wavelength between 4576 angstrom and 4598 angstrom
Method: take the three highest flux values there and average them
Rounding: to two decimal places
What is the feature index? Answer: 4.01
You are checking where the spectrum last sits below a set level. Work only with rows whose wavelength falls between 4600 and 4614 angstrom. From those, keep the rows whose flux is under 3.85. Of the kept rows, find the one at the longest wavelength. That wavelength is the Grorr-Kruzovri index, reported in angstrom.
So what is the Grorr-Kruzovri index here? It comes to 4613.44 angstrom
